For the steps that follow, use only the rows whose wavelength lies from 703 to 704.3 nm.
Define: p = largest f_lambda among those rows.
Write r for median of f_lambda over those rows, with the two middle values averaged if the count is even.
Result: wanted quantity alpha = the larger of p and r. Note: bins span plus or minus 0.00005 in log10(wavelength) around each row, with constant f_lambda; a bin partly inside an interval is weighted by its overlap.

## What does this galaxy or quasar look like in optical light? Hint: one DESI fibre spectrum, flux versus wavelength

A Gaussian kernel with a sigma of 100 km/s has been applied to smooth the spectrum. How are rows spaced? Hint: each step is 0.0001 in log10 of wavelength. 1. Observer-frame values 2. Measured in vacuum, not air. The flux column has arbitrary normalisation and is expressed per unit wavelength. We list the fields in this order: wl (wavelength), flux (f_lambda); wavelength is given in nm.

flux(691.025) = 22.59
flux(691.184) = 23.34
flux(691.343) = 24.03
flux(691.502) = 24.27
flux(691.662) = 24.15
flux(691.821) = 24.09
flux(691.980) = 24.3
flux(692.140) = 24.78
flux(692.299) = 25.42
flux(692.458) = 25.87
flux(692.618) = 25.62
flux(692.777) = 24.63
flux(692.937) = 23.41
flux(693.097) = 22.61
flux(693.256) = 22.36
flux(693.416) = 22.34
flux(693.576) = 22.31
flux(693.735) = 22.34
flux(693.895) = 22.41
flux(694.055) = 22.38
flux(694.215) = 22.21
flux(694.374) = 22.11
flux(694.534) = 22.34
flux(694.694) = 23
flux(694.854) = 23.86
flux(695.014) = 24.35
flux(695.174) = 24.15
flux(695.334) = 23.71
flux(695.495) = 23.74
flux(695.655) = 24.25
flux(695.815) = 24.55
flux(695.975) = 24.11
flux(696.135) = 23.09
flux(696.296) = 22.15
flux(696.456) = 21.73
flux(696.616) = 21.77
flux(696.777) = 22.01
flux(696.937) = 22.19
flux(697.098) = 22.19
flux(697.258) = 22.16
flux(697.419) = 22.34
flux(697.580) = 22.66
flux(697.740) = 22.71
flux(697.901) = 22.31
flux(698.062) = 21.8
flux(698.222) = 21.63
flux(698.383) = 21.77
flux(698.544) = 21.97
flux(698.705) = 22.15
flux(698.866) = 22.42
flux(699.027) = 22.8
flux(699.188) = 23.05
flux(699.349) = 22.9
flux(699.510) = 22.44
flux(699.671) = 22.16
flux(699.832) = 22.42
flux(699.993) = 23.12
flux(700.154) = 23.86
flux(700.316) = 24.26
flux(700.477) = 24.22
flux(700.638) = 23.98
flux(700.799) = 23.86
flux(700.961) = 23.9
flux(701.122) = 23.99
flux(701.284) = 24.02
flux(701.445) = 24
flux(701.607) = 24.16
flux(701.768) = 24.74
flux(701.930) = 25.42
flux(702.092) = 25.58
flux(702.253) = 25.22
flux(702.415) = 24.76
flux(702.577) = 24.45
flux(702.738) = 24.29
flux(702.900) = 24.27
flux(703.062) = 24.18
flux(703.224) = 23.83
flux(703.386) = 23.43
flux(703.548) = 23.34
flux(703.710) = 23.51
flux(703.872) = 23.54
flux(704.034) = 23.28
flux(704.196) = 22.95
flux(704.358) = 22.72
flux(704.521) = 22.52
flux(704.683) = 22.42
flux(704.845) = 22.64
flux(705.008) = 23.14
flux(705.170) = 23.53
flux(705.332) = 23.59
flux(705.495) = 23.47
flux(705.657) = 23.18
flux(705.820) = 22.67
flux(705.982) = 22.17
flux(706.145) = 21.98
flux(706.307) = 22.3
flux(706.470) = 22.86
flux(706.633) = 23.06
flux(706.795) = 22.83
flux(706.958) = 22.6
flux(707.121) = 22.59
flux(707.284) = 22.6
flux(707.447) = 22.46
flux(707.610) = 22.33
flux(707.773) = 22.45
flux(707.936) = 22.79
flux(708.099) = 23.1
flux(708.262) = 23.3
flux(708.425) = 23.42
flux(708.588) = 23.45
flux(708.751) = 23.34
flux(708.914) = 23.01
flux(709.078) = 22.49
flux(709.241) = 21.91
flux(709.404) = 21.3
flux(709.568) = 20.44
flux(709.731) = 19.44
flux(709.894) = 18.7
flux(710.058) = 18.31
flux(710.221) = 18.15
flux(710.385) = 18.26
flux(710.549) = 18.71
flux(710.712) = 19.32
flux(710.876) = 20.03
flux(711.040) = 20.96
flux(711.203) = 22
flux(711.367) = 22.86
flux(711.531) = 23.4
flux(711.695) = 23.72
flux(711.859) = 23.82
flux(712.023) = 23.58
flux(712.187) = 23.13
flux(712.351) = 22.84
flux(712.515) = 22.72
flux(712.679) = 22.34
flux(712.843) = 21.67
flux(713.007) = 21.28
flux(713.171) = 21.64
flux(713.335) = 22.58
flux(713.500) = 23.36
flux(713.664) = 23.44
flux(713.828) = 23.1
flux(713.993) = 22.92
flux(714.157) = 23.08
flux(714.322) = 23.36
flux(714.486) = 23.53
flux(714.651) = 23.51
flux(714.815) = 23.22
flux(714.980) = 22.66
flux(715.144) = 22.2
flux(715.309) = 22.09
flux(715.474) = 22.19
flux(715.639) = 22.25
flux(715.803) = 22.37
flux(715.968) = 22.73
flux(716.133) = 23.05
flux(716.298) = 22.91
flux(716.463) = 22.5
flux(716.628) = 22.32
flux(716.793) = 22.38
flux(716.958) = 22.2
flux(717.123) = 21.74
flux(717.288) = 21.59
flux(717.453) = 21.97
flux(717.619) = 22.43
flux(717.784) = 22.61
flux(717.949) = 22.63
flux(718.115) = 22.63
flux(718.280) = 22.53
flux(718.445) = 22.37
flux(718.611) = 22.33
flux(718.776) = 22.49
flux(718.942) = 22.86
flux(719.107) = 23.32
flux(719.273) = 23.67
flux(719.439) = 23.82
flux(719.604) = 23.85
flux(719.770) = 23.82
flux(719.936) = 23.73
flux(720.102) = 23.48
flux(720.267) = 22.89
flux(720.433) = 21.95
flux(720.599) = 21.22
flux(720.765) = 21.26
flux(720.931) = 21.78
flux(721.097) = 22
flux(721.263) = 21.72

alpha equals 24.2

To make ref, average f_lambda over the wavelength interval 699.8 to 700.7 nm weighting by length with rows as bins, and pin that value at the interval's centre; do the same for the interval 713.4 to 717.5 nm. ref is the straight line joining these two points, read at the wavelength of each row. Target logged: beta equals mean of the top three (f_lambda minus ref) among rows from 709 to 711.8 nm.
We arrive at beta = 0.39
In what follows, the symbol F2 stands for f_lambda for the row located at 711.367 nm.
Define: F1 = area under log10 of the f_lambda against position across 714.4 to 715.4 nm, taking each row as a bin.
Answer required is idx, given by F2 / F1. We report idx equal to 16.8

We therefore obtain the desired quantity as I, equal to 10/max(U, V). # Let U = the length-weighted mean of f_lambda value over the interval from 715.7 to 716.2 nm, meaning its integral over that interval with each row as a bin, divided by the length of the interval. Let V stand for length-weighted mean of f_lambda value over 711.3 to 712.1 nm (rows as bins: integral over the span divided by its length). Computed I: 0.426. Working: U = 22.7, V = 23.5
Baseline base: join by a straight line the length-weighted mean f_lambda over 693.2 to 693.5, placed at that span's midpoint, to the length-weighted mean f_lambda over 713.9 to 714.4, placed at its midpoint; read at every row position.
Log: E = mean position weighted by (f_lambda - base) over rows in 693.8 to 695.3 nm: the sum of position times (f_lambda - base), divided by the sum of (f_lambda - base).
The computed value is 695.00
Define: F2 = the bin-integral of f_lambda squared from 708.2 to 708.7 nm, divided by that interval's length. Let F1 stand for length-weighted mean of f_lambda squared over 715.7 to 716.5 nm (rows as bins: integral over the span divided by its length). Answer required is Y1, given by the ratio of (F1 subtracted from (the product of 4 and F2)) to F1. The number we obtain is 3.24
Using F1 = 516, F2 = 548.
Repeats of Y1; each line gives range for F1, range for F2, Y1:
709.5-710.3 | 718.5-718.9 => 4.57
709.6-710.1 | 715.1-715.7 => 4.42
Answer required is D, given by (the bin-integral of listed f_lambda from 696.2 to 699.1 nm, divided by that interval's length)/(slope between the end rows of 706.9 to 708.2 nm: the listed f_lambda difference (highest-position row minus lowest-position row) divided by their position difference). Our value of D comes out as 51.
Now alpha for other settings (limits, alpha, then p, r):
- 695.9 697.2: 24.1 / 24.11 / 22.2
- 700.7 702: 25.4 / 25.42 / 24.0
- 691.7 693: 25.9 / 25.87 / 24.7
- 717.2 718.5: 22.6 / 22.63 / 22.5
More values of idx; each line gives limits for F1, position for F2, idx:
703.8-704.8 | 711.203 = 16.2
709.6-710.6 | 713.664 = 18.4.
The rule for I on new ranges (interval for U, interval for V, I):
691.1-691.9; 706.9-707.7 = 0.417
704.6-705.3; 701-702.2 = 0.407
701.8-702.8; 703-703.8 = 0.401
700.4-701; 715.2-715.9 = 0.417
